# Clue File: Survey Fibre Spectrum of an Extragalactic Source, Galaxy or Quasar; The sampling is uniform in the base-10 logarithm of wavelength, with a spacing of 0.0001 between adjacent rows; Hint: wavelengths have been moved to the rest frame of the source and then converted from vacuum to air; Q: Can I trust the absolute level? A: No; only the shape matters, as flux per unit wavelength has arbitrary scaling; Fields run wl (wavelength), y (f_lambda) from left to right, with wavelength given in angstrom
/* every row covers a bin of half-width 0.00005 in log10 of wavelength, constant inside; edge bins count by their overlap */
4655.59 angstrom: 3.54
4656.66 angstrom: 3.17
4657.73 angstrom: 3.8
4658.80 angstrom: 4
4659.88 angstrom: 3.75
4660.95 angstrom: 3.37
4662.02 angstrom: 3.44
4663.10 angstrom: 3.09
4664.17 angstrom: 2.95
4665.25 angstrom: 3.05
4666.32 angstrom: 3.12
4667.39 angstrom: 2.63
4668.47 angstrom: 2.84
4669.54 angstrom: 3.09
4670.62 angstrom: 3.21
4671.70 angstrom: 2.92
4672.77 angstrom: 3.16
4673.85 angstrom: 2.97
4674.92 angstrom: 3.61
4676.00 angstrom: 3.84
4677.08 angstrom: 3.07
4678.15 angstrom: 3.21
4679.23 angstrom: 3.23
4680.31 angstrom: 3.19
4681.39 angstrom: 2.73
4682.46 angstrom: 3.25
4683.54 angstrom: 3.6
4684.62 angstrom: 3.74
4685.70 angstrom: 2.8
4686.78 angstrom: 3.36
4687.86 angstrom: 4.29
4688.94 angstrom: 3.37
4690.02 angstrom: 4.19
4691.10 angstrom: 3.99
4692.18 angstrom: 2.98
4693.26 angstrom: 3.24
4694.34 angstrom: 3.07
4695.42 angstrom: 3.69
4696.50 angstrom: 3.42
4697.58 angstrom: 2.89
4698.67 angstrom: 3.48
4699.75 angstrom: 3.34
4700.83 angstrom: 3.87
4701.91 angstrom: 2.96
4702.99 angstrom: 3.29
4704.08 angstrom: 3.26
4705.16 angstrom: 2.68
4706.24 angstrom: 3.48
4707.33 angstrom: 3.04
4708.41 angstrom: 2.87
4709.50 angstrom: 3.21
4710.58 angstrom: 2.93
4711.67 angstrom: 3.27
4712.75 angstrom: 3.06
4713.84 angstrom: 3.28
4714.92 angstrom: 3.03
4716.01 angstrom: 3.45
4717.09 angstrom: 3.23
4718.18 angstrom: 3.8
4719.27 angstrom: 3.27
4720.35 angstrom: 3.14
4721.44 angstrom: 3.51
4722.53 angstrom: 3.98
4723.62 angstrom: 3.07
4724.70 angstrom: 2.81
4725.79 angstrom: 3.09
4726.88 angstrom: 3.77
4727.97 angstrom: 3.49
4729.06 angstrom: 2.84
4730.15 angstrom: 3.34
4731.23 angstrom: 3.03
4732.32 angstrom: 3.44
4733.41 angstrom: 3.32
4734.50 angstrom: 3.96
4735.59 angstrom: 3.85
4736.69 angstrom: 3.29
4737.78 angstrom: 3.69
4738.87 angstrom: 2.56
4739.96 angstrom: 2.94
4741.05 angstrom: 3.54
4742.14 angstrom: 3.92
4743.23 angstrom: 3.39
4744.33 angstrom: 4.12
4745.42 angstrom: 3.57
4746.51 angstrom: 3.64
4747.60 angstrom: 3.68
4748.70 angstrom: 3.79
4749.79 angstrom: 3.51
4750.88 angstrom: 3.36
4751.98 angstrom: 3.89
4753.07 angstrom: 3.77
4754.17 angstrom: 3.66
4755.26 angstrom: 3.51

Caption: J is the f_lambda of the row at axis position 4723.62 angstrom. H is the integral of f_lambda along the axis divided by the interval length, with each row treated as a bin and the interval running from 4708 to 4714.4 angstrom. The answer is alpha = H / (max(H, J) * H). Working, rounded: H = 3.11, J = 3.07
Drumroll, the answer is 0.322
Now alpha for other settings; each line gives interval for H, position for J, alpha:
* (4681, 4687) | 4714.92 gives 0.307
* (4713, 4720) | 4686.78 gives 0.298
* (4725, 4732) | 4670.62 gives 0.308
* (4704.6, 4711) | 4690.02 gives 0.239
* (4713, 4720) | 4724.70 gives 0.301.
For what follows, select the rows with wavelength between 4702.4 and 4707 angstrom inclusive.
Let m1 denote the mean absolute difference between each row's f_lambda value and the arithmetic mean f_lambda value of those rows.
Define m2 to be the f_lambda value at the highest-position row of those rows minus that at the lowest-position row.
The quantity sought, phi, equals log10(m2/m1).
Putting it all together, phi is -0.12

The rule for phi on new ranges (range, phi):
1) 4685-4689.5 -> 0.14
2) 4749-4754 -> 0.12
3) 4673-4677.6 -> -0.55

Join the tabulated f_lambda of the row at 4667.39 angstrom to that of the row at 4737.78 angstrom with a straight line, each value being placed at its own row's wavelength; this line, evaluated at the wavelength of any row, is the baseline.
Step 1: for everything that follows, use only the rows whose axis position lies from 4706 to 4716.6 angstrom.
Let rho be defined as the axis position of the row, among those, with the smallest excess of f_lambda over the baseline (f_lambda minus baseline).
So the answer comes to 4708.41 angstrom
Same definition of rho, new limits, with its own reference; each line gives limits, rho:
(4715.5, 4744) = 4738.87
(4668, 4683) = 4681.39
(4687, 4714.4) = 4705.16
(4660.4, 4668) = 4667.39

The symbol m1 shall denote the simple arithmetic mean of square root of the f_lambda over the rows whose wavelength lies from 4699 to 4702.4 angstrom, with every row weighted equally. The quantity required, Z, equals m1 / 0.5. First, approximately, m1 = 1.84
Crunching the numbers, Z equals 3.68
